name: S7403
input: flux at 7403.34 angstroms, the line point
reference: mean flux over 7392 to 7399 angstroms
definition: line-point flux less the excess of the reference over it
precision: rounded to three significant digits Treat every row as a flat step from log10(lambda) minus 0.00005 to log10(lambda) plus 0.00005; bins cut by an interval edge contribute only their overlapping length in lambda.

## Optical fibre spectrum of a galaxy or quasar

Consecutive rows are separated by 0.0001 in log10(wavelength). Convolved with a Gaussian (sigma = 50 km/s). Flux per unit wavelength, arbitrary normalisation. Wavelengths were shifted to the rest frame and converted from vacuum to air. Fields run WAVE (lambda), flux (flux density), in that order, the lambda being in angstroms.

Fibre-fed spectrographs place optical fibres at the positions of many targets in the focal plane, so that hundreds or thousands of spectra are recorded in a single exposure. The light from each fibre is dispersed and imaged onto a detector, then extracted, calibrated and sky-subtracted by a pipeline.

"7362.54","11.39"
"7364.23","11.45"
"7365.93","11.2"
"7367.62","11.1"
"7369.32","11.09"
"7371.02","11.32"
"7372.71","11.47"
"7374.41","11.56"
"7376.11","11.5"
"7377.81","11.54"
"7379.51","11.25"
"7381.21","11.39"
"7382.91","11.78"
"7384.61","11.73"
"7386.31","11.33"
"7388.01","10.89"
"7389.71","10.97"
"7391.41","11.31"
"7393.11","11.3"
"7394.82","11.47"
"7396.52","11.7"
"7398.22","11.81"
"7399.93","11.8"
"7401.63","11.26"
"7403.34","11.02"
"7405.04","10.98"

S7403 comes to 10.5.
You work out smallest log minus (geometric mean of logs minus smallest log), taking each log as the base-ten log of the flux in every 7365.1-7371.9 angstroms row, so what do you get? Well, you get 1.042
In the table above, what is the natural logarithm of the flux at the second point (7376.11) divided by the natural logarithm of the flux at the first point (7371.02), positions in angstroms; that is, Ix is 1.007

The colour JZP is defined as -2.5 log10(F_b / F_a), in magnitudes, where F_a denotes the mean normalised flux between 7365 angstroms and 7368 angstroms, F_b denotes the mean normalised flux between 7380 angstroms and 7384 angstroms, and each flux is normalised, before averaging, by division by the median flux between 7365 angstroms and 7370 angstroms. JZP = -0.04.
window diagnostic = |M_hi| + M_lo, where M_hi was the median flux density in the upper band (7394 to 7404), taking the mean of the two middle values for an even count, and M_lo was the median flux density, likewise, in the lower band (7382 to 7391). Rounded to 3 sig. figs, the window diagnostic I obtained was 22.9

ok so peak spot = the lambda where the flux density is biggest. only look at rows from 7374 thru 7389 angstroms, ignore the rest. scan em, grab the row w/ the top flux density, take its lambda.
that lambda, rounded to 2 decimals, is 7382.91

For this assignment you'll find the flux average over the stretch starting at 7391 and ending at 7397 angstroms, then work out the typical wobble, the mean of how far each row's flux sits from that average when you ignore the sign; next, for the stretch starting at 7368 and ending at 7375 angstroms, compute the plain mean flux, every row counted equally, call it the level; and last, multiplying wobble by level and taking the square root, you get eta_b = 1.26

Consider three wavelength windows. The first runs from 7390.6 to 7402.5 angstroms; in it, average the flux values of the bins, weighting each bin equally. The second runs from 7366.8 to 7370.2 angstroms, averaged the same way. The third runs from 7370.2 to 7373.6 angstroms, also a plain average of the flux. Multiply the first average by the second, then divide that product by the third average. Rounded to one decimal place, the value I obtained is 11.2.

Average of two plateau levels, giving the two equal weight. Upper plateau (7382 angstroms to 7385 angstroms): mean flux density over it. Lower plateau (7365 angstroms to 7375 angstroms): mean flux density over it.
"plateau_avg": 11.5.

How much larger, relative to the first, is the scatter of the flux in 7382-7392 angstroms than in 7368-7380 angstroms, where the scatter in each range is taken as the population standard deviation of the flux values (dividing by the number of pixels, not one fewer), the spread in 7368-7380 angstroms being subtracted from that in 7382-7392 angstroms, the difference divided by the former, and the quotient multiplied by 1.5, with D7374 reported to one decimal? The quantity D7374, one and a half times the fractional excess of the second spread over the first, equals 1.6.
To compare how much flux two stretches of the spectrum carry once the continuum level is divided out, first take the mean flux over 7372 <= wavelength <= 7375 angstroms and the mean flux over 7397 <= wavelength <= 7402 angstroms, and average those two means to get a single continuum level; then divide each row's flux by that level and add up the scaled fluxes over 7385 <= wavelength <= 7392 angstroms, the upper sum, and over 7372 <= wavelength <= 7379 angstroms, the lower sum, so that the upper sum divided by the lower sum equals 0.97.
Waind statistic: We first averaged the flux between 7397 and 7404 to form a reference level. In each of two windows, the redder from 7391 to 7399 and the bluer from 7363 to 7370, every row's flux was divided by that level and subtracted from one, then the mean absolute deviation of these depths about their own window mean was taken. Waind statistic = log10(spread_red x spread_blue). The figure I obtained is -3.76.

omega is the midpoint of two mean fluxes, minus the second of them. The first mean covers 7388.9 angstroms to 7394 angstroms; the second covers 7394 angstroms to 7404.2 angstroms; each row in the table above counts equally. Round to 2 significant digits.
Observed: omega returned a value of -0.16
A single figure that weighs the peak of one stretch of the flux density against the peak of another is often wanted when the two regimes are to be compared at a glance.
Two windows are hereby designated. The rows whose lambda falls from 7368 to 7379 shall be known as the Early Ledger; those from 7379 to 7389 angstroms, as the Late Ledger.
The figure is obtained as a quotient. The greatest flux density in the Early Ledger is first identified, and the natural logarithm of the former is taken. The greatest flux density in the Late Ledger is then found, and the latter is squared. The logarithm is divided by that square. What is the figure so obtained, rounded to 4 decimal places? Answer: 0.0176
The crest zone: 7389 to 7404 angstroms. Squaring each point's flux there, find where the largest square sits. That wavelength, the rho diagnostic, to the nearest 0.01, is 7398.22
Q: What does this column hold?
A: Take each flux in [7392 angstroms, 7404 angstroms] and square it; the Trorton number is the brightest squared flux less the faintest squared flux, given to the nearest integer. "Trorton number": 18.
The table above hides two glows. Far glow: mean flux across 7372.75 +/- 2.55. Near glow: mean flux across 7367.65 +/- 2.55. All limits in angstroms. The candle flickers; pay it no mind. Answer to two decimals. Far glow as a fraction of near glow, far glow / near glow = 1.03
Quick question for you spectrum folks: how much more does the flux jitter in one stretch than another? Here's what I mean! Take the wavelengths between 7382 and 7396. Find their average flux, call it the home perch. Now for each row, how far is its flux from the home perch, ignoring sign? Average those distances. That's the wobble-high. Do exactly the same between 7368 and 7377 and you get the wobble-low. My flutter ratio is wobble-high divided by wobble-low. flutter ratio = 1.60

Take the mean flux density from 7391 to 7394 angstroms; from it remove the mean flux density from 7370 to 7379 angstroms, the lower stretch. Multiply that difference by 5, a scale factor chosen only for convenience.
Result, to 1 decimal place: -0.9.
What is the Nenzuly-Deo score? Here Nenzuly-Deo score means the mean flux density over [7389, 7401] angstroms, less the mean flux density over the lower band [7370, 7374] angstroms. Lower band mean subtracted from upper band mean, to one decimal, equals 0.1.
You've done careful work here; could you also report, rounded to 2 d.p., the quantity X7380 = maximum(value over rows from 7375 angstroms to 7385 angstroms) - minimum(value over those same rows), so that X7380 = 0.53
